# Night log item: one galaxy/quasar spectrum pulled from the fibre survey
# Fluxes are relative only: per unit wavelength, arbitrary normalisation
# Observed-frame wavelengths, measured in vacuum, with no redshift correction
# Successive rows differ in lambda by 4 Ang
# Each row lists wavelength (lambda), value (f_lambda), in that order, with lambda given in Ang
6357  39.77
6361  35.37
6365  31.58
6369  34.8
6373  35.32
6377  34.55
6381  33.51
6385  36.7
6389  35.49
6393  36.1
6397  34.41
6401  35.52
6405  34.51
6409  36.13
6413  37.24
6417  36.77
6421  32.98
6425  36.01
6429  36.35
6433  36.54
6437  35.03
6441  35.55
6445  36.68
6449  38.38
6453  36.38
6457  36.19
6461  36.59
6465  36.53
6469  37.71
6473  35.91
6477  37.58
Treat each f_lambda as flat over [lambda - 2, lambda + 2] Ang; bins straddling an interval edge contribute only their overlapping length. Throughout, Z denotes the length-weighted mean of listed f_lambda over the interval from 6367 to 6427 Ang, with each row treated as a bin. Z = 35.3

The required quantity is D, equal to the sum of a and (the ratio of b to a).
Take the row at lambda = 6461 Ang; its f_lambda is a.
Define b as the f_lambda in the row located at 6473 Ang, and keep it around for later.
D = 37.6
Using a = 36.59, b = 35.91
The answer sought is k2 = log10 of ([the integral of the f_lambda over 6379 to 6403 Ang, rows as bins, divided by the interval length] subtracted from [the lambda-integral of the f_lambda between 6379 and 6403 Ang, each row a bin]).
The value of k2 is 2.91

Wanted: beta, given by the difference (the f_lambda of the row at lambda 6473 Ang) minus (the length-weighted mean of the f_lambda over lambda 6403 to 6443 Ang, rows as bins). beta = 0.2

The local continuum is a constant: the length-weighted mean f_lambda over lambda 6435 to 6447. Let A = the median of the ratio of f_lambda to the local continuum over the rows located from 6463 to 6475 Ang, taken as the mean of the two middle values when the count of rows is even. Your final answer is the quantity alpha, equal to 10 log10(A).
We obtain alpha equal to 0.09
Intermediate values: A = 1.02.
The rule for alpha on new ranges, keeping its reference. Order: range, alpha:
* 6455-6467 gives 0.09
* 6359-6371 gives -0.12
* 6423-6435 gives 0.07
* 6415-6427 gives 0.03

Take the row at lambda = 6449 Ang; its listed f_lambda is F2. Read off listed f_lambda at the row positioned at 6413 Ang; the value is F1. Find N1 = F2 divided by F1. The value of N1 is 1.03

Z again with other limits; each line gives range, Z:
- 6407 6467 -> 36.2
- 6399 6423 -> 35.5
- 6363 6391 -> 34.6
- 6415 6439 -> 35.6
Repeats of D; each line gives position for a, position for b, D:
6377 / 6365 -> 35.5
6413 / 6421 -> 38.1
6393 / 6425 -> 37.1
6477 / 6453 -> 38.5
